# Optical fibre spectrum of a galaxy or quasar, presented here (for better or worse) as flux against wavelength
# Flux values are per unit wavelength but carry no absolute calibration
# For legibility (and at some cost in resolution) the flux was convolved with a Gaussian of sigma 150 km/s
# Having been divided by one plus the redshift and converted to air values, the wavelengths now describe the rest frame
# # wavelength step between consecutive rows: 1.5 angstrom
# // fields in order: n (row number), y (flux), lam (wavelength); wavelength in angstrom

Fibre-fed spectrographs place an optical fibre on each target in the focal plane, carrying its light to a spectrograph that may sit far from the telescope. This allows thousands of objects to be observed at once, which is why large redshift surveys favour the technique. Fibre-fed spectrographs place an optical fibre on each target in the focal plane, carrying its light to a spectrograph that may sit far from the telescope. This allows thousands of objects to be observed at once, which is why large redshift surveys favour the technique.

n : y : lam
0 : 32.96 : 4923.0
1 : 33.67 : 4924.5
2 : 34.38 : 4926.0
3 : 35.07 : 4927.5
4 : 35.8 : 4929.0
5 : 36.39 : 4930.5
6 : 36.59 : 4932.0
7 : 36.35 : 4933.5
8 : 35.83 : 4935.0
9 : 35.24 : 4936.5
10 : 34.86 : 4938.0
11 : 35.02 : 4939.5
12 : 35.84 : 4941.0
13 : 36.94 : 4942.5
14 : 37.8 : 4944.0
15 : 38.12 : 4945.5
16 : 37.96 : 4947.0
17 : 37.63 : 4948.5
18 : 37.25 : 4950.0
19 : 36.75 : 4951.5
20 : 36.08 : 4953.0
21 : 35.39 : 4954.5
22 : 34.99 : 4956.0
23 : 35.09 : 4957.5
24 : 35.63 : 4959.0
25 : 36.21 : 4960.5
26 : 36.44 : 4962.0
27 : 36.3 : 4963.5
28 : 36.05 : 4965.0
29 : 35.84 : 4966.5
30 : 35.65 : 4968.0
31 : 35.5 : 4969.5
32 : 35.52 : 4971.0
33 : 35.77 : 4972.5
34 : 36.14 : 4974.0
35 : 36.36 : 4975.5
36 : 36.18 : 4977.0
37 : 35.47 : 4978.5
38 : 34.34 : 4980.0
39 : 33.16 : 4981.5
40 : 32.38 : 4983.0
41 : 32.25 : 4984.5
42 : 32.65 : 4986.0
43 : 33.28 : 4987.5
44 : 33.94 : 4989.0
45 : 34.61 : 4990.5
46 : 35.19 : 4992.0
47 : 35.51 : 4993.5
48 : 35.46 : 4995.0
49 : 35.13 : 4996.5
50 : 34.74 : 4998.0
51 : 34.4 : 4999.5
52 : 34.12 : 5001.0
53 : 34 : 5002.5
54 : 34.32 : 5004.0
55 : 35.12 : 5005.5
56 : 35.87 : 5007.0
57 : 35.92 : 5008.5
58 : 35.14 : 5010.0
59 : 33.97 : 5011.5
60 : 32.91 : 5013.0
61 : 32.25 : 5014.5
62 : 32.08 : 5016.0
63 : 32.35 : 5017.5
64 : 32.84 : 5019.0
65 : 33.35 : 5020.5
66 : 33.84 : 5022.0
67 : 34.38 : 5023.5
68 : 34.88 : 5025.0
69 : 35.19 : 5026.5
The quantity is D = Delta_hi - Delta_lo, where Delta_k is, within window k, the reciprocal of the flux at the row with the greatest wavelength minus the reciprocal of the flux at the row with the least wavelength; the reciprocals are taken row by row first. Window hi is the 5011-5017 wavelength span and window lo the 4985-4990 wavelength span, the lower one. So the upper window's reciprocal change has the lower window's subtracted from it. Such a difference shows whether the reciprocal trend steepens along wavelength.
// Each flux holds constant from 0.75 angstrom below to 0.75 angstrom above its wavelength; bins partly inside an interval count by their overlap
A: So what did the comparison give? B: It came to 0.0029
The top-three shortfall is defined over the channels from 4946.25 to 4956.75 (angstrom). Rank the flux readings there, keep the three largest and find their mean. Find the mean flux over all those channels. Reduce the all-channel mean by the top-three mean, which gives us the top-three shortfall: -1.03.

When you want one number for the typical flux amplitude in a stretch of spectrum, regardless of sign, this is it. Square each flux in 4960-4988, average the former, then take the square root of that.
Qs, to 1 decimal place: 35.1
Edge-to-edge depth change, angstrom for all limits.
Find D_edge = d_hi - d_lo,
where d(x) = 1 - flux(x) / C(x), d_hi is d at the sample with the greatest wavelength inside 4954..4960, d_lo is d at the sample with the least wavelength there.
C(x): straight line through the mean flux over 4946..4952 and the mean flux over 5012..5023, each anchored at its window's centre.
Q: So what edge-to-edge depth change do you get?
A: -0.014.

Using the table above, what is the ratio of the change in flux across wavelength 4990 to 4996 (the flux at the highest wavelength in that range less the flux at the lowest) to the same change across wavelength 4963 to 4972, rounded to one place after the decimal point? -1.1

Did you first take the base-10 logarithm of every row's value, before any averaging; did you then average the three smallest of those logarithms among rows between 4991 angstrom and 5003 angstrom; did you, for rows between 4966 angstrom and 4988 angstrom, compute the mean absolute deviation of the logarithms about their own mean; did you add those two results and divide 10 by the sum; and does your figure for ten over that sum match 6.45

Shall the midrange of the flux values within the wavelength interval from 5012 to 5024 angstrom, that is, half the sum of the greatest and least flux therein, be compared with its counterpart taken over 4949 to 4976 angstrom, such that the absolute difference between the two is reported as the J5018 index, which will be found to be 2.89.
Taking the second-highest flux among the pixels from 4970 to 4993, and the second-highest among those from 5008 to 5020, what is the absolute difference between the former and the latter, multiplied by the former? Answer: 38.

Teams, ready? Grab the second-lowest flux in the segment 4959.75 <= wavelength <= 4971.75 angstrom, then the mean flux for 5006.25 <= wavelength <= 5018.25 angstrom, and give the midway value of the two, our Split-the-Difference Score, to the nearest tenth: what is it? 34.7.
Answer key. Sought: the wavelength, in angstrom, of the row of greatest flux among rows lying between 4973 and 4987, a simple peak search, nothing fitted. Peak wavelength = 4975.5 angstrom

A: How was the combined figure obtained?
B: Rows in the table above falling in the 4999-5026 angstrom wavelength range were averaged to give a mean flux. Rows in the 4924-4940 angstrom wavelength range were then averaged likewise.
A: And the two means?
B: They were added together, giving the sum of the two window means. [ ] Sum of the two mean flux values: 69.4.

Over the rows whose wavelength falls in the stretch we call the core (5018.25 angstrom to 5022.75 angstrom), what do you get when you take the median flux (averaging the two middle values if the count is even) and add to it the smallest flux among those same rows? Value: 66.2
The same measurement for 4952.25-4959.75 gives 70.4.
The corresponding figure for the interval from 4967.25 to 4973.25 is 71.1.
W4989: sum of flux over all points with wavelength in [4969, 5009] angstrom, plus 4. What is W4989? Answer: 941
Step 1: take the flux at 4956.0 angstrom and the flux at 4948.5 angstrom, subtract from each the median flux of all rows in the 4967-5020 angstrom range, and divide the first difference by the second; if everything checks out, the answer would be 0.1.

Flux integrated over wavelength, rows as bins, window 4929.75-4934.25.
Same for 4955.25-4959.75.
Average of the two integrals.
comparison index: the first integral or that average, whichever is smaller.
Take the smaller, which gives 161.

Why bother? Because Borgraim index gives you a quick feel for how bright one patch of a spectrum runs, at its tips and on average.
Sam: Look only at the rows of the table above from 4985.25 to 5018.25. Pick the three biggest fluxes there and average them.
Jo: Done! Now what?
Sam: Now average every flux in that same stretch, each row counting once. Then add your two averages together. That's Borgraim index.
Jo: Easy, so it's 70.0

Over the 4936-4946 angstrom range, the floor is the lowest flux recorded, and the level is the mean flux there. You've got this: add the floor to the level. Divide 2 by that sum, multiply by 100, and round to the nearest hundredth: 2.81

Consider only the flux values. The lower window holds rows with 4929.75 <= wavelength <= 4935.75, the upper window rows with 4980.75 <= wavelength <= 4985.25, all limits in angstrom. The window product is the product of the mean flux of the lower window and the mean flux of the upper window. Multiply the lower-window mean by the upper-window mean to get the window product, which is 1183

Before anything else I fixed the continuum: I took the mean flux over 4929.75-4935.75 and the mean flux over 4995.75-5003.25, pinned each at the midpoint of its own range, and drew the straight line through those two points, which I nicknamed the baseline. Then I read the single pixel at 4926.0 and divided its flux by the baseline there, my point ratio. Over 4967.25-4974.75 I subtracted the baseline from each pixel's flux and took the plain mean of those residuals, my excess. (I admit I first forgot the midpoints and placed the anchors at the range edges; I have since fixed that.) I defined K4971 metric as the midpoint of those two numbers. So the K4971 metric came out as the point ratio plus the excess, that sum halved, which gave 0.70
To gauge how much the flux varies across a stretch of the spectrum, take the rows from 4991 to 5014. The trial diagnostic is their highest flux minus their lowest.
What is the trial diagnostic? 3.0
